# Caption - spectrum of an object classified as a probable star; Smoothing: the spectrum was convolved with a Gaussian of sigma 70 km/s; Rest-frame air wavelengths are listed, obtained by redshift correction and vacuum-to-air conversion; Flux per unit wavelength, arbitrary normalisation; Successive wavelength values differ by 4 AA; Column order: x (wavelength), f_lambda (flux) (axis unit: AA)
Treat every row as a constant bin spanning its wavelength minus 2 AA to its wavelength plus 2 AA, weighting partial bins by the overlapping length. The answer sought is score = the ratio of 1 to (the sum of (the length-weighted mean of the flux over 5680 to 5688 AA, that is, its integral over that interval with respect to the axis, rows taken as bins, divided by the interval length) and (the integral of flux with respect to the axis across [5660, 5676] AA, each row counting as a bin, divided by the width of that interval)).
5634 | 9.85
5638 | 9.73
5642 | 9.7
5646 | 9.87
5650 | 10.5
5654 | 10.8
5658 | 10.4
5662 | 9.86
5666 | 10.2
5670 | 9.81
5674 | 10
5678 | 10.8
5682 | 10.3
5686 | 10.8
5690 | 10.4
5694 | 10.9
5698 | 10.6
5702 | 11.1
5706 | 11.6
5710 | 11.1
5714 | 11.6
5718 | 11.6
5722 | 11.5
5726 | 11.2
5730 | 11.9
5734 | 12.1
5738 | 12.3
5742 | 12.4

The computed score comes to 0.0487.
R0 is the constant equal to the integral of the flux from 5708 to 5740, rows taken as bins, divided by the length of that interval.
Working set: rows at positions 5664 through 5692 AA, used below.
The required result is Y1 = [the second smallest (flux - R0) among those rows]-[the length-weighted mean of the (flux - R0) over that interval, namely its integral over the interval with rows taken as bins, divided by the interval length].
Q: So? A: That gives -0.33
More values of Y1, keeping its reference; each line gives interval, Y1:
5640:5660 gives -0.38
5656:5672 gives -0.21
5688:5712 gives -0.35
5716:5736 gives -0.16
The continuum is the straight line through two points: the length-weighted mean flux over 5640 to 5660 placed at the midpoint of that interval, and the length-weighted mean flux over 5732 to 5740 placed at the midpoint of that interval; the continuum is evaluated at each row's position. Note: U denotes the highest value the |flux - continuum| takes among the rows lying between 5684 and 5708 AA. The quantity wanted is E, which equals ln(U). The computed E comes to -0.3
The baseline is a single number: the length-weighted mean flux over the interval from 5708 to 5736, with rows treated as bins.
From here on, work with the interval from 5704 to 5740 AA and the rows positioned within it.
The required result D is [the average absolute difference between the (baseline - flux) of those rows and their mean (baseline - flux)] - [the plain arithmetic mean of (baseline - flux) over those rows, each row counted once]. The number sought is 0.4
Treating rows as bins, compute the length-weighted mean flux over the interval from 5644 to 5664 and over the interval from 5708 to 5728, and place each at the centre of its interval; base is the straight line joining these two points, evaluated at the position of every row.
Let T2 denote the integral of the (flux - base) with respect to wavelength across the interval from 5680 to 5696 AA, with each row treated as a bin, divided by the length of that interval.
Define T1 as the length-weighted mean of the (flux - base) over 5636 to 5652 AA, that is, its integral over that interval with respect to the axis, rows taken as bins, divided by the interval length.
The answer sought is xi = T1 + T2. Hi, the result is -0.4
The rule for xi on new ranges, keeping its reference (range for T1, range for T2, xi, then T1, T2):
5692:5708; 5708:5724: 0.0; -0.04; 0.08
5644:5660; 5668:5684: -0.3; 0.14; -0.44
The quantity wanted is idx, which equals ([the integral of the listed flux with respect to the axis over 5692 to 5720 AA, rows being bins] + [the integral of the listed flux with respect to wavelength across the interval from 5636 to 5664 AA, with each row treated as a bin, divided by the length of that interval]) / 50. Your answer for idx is 6.5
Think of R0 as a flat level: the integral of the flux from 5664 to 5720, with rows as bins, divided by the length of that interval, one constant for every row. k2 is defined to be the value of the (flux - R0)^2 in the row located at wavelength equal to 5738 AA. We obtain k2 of 2.33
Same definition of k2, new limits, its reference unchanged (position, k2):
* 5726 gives 0.18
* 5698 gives 0.03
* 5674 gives 0.60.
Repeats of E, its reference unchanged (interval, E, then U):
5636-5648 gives -1.0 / 0.37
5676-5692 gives -0.3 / 0.76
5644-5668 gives -0.4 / 0.67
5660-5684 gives -0.1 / 0.90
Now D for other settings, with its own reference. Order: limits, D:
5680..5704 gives -0.6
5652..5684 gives -1.0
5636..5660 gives -1.0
